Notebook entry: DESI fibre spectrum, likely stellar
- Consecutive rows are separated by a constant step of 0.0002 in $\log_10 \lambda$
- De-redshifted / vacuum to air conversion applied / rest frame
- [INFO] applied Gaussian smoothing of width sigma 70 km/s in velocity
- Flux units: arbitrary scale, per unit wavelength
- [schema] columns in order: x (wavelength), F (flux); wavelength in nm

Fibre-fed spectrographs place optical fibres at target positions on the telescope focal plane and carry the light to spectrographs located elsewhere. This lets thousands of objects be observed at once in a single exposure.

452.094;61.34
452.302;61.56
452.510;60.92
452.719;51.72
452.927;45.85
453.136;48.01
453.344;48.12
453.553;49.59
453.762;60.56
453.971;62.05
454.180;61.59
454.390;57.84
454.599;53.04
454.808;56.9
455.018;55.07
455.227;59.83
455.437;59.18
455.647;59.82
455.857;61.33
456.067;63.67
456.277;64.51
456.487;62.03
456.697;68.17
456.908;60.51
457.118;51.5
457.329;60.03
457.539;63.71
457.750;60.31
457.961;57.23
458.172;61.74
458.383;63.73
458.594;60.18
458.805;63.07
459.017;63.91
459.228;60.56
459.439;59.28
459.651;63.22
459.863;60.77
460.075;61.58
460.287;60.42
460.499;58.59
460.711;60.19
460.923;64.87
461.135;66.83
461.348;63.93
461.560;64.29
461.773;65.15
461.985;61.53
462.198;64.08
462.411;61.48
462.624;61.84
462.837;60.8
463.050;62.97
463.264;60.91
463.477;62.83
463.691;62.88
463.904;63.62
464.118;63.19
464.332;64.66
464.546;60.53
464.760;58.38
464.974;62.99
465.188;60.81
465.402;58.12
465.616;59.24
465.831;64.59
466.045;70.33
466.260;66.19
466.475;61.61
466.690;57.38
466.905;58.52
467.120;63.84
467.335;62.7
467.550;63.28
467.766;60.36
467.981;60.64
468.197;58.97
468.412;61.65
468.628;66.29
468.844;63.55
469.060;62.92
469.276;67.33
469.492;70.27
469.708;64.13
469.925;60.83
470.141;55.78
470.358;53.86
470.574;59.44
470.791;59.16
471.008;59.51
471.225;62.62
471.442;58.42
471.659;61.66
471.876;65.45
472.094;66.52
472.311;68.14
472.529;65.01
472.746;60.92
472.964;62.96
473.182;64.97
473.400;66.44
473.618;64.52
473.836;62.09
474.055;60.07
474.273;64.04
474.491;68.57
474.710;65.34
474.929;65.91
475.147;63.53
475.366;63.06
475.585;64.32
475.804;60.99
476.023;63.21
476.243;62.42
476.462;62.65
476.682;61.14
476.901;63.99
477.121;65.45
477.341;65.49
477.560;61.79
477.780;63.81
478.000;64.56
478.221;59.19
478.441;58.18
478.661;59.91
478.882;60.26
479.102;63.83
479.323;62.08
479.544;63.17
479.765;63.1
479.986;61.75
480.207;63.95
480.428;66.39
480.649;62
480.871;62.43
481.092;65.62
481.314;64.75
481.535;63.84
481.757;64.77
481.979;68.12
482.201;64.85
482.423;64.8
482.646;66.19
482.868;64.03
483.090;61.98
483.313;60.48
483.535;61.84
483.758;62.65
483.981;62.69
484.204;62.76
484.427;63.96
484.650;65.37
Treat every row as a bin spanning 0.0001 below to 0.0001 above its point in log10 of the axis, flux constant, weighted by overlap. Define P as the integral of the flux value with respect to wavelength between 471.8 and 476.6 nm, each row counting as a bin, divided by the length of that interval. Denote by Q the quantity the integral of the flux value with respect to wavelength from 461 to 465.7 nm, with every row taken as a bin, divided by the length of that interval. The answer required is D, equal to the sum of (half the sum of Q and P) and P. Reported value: 127.3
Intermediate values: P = 64.1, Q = 62.4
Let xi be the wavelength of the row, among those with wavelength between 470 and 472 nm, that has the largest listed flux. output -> 471.876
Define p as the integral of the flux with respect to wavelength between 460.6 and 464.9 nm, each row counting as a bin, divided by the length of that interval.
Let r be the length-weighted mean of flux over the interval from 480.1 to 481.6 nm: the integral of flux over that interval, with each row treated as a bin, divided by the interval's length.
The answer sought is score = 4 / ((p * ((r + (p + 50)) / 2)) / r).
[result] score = 0.0463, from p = 62.7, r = 64.2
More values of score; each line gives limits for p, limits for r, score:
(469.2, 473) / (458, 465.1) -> 0.0458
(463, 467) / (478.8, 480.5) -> 0.0464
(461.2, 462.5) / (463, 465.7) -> 0.0443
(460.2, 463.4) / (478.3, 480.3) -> 0.0453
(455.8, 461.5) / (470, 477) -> 0.0466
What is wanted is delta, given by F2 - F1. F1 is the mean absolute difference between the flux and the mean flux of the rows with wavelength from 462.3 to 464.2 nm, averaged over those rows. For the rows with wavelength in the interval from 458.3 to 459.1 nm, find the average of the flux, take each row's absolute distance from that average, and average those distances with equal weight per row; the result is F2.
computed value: 0.4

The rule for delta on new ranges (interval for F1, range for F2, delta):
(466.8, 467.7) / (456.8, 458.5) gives 1.0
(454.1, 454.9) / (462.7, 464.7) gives -1.2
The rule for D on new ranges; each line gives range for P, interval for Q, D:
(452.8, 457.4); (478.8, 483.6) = 118.3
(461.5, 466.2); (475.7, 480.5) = 125.1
